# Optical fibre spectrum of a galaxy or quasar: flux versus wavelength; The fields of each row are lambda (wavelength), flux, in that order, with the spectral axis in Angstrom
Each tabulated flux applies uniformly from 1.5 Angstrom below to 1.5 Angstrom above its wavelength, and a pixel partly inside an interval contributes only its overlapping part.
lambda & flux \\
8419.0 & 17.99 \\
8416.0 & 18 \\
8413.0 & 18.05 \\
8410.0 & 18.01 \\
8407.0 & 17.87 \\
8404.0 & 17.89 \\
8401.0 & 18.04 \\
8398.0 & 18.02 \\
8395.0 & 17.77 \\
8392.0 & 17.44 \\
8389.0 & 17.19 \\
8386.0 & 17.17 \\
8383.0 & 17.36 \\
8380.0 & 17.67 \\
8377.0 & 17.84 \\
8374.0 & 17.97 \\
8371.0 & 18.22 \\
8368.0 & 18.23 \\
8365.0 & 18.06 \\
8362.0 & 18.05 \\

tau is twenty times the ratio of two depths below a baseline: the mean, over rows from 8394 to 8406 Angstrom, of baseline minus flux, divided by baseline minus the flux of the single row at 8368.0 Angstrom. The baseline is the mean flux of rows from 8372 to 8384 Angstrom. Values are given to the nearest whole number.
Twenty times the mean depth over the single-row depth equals 8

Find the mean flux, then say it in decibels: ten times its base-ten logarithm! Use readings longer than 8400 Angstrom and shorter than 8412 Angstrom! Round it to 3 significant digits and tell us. 12.5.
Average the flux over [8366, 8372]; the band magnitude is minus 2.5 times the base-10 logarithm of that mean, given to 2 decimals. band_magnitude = -3.15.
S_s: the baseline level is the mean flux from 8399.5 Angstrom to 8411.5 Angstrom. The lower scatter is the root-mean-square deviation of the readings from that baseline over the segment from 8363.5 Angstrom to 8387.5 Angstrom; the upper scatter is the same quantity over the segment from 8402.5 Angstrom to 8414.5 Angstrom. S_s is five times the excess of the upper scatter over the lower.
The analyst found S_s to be -1.6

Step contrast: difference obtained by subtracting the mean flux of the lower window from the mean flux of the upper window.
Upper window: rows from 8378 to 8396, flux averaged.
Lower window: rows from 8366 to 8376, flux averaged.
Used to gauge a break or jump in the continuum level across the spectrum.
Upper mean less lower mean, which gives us -0.7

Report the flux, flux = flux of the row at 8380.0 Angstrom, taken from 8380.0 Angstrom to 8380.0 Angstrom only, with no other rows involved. 17.67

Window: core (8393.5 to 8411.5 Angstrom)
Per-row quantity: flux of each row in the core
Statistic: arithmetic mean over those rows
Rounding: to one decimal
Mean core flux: 17.9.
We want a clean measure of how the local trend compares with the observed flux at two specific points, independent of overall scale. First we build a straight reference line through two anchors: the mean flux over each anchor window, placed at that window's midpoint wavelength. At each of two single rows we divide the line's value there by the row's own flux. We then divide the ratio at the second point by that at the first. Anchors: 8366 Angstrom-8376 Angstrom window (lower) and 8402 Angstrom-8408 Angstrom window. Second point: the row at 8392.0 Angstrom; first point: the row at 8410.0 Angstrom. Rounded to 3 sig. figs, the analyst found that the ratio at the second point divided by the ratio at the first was 1.04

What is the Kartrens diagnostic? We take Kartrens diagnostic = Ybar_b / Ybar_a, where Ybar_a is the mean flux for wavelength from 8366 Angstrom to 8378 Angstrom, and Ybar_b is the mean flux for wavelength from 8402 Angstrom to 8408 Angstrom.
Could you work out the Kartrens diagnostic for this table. 0.99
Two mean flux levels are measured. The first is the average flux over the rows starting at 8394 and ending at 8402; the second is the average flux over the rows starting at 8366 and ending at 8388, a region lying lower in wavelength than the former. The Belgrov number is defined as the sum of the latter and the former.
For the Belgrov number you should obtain 35.7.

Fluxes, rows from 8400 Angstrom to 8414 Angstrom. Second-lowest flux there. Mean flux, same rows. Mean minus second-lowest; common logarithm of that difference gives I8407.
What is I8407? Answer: -1.1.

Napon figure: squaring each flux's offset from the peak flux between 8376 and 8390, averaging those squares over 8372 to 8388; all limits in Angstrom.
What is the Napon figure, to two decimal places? 0.15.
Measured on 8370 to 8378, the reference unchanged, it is 0.05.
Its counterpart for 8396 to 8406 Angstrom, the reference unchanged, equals 0.02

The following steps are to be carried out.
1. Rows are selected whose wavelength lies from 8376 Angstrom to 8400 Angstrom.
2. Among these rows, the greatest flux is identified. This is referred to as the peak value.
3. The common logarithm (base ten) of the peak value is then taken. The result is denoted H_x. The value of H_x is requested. 1.26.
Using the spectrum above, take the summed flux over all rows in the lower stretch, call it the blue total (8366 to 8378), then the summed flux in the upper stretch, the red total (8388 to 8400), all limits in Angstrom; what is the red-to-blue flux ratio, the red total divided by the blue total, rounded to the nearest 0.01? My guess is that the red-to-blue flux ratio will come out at 0.97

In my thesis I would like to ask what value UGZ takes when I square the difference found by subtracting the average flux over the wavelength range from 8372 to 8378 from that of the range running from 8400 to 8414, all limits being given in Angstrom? 0.0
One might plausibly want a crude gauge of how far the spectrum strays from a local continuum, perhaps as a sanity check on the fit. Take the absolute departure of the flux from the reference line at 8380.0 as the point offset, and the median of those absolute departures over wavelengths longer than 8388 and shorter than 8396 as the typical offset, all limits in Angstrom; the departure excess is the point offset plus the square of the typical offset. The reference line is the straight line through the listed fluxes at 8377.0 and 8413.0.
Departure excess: 0.4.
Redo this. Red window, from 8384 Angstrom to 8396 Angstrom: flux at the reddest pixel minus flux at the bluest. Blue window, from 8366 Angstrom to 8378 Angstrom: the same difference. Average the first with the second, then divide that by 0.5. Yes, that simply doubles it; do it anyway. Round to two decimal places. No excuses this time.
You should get 0.21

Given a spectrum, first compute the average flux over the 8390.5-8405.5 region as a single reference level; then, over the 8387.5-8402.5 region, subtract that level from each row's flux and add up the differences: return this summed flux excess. -0.7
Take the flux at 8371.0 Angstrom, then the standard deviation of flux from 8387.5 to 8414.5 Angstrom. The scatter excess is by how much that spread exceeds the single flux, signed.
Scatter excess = -17.9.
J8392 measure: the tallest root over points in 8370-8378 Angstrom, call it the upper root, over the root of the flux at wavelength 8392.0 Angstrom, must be 1.02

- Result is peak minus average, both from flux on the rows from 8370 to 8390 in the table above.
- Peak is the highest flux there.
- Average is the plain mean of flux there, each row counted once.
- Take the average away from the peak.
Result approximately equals 0.59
